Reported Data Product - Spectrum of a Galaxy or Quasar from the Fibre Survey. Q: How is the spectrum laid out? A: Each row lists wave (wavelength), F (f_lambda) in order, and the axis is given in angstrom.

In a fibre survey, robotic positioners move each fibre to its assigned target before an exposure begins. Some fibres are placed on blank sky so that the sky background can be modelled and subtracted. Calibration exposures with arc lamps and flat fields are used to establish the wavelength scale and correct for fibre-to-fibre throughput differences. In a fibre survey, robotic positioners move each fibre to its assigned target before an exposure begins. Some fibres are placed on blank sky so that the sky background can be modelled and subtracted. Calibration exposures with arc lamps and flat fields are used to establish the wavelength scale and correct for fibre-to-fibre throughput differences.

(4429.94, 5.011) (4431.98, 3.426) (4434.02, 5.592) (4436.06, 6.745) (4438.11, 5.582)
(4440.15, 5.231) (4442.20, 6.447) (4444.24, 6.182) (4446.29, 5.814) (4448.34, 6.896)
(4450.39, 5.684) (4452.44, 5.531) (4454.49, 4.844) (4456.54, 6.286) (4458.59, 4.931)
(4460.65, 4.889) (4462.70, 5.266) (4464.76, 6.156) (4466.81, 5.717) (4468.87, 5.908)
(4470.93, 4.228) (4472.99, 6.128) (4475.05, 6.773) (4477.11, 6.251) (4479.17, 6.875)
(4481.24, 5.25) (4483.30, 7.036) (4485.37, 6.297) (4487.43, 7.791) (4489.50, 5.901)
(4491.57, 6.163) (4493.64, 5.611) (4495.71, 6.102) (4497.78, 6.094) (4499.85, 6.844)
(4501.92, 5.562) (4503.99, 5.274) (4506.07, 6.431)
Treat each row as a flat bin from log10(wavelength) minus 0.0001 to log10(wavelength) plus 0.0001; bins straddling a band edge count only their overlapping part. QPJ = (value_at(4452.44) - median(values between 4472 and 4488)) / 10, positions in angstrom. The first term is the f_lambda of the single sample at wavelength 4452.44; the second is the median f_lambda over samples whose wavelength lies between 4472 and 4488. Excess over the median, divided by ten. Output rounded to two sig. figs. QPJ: -0.10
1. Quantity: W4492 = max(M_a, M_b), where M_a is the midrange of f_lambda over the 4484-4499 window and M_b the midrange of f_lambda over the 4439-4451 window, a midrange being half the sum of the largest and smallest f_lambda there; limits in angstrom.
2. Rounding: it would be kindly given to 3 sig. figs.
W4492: 6.70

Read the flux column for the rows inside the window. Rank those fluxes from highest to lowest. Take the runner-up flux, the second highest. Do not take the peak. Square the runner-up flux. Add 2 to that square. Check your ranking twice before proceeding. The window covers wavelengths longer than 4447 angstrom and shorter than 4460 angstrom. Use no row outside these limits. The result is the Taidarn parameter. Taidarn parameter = 41.5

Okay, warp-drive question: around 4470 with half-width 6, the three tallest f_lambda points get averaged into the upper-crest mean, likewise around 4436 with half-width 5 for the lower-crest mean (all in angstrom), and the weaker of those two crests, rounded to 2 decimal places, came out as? 5.97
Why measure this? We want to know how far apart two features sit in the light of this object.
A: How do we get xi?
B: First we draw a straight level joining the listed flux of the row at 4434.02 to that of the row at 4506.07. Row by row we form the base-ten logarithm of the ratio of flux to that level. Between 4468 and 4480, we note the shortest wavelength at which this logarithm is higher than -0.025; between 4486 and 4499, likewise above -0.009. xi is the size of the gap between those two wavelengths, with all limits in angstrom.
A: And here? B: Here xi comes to 18.6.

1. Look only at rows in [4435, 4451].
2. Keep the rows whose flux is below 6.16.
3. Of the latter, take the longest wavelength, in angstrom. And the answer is 4450.39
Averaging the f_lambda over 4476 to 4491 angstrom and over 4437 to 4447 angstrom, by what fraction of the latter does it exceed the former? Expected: -0.11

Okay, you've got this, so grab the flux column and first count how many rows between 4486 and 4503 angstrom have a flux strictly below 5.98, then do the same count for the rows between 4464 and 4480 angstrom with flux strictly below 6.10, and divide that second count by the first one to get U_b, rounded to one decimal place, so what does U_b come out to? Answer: 1.0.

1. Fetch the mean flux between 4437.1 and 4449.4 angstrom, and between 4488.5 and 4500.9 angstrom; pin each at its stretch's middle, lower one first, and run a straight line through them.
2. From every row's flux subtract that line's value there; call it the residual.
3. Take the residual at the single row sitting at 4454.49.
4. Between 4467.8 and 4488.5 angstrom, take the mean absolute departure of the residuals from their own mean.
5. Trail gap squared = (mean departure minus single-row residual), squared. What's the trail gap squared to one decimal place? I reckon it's 3.6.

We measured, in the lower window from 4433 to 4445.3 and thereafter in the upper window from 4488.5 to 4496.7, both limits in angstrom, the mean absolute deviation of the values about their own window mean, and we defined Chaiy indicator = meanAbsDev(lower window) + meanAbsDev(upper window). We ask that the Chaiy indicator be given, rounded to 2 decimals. 0.68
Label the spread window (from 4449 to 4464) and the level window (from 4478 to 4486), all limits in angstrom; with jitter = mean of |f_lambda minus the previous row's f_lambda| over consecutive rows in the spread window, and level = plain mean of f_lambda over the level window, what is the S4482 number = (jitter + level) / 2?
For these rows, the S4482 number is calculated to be 3.52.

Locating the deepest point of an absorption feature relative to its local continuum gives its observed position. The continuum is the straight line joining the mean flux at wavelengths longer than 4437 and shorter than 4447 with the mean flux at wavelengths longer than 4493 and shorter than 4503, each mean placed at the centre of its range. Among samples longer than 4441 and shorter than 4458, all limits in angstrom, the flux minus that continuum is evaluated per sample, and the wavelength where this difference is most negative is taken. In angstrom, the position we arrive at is 4454.49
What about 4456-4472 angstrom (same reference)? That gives 4470.93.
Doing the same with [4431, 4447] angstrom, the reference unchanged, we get 4431.98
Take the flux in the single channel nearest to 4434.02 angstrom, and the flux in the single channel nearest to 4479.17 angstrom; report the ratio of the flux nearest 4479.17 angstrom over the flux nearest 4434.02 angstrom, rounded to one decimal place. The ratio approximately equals 1.2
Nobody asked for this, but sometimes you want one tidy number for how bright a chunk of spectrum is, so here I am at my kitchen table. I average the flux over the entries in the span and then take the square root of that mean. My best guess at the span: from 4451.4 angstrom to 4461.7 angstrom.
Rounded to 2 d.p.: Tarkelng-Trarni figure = 2.30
